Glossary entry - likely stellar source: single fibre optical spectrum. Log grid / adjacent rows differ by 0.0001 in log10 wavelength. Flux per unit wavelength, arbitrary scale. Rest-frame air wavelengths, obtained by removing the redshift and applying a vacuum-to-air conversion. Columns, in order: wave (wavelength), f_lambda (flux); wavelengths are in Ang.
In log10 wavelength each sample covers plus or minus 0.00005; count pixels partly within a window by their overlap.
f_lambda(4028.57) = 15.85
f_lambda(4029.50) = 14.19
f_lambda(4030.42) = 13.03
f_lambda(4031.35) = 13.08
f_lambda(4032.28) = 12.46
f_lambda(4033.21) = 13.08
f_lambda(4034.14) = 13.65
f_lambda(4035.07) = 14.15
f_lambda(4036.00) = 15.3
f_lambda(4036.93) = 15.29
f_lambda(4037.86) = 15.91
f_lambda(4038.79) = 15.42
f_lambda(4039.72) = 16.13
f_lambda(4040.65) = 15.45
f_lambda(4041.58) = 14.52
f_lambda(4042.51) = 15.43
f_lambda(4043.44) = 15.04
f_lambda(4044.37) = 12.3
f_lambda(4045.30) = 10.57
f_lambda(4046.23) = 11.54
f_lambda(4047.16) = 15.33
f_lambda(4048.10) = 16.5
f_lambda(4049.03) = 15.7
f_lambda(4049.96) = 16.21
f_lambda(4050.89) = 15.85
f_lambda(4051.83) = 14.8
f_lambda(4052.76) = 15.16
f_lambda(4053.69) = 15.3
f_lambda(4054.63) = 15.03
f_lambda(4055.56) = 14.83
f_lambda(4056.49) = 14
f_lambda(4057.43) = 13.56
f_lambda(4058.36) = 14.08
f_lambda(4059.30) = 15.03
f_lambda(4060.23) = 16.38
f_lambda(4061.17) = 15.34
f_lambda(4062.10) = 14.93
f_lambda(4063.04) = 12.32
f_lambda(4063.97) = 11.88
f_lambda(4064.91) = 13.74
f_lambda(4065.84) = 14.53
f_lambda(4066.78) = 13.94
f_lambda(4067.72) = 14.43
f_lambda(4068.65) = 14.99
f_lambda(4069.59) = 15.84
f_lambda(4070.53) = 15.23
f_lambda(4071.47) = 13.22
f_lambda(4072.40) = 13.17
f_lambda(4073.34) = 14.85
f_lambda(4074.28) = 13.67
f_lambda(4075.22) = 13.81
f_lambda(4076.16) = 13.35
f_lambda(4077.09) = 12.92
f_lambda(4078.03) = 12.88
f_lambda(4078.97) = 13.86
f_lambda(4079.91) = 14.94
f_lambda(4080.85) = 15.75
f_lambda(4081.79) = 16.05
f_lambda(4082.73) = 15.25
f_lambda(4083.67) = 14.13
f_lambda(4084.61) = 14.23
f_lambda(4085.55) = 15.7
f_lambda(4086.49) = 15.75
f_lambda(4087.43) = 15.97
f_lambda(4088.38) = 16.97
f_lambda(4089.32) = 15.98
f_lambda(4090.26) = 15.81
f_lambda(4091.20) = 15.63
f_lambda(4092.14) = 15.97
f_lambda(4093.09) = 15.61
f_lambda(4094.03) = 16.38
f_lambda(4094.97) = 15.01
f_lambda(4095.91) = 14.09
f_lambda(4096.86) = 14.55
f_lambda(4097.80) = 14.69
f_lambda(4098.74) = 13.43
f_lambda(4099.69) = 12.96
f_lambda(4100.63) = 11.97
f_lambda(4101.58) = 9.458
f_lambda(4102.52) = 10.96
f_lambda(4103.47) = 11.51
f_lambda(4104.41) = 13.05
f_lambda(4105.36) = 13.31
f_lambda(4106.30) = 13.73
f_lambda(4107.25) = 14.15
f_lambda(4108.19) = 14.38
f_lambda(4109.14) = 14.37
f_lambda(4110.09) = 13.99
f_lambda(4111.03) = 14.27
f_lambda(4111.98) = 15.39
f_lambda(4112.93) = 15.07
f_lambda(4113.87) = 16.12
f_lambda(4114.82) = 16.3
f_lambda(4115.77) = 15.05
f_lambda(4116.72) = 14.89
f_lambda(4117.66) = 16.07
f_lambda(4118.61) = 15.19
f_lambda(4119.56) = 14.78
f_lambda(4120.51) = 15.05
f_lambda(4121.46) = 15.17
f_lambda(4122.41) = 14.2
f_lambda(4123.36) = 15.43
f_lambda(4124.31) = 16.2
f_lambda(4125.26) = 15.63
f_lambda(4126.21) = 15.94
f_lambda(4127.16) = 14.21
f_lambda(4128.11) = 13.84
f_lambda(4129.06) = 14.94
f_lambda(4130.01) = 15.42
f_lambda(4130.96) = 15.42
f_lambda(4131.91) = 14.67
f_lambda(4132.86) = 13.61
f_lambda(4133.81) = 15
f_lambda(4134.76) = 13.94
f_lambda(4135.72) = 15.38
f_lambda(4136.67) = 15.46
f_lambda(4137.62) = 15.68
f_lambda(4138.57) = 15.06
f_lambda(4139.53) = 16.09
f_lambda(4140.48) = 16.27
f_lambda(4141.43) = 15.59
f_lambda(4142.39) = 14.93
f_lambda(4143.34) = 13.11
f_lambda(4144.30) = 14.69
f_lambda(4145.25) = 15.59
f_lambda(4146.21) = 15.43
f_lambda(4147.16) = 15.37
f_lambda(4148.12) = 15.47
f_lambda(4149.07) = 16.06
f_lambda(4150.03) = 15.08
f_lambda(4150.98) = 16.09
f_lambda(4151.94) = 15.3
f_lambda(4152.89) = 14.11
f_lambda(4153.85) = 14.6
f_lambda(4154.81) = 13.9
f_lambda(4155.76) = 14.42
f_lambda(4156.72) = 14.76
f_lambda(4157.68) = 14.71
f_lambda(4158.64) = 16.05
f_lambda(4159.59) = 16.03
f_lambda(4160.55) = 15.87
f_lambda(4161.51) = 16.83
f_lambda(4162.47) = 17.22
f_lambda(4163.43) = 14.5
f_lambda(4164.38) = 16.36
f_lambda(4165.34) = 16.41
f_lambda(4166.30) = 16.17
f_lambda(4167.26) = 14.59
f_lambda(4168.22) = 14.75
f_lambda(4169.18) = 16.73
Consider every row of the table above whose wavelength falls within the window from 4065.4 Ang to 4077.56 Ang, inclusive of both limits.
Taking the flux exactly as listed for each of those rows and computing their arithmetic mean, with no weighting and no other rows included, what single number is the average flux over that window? 14.1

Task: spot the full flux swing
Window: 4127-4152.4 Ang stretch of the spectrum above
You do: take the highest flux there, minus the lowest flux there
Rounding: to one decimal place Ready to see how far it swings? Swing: 3.2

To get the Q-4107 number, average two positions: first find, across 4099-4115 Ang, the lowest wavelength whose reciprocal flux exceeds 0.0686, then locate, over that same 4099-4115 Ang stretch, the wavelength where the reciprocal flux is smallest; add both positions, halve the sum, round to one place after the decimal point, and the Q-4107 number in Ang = 4107.3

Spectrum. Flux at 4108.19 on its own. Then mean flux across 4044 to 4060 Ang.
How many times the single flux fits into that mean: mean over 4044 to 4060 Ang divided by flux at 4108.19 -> 1.01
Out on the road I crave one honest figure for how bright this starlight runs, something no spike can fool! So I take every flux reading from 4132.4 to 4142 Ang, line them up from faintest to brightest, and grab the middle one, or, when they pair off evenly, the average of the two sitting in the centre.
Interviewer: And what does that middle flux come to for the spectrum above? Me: 15.4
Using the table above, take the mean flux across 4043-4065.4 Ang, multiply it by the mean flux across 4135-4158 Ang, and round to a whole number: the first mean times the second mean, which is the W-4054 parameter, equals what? 218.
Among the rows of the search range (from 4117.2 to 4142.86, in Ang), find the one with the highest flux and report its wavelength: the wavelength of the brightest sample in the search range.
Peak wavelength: 4140.48 Ang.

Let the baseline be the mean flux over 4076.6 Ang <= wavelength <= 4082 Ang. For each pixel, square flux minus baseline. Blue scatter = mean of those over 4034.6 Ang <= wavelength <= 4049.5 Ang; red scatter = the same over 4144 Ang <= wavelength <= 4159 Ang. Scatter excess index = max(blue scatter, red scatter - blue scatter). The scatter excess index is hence 2.8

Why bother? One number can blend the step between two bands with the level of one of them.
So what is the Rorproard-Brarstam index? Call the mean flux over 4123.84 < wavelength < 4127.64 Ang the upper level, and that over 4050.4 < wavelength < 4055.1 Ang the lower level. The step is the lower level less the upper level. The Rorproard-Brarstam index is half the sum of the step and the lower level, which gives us 7.5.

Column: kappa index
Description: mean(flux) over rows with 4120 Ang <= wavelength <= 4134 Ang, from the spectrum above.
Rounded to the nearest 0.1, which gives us 15.0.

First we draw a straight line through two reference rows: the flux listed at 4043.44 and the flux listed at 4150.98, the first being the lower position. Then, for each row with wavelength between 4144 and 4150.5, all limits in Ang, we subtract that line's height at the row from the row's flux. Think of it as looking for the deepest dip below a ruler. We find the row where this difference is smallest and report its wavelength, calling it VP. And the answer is 4144.30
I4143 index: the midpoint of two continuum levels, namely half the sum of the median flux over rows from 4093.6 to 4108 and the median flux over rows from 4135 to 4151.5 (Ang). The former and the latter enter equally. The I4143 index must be 14.4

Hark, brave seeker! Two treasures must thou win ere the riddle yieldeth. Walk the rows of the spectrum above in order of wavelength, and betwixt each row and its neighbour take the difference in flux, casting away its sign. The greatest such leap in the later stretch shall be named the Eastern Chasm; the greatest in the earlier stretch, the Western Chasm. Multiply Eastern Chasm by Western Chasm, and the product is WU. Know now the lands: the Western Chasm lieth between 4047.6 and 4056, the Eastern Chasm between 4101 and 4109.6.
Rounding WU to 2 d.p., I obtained 1.62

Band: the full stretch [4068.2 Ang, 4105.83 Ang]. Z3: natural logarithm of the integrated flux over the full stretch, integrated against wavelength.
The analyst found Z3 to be 6.3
